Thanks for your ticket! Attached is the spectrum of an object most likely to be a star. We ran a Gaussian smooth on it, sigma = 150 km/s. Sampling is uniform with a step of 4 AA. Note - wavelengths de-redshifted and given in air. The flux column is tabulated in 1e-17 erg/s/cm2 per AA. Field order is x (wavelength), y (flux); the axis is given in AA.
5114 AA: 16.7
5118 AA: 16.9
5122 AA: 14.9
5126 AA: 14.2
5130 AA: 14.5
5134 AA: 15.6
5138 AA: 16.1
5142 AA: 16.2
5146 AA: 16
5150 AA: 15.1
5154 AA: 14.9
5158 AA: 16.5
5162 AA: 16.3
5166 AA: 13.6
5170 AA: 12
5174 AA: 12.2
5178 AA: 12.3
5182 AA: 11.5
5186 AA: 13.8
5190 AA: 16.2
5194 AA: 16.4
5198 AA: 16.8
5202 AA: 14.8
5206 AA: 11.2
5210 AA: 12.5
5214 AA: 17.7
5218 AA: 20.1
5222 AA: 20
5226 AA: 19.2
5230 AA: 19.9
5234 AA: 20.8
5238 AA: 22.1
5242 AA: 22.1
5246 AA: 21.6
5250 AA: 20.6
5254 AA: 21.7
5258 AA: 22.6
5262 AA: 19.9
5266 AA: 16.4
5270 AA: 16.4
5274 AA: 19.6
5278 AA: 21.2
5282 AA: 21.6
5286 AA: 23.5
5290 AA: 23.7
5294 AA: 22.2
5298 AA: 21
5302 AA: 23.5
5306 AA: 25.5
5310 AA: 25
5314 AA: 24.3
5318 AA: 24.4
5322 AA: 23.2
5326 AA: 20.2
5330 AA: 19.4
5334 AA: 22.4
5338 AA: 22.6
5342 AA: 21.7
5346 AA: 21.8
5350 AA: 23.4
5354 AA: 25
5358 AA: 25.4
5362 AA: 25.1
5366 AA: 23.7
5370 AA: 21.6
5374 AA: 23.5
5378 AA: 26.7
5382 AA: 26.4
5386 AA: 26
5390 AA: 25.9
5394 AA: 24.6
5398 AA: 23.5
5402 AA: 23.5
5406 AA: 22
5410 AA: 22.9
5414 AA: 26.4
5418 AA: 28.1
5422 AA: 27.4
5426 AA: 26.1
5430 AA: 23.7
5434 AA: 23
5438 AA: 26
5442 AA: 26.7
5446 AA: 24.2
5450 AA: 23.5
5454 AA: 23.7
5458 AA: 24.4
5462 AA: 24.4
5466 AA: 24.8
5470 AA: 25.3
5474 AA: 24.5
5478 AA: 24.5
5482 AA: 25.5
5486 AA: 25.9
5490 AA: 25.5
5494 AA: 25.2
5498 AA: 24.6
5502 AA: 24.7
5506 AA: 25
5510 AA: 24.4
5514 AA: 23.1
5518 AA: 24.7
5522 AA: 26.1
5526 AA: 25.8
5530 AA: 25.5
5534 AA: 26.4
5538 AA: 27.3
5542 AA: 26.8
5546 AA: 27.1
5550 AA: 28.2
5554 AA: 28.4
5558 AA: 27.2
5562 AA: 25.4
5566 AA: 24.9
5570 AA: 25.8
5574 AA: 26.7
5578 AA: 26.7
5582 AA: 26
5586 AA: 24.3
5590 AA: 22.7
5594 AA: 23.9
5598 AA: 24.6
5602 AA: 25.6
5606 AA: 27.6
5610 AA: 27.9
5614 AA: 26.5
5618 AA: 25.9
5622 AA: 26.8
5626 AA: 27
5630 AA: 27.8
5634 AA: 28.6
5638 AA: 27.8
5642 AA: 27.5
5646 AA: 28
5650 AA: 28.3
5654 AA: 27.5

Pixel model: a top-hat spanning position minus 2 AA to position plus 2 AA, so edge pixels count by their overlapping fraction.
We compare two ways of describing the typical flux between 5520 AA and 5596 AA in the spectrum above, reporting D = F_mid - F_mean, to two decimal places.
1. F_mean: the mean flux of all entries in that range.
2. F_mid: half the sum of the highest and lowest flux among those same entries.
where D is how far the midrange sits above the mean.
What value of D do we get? -0.51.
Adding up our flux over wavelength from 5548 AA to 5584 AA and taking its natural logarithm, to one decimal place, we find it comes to 6.9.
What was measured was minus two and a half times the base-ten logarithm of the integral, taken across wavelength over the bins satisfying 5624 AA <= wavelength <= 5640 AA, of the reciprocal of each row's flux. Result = 0.6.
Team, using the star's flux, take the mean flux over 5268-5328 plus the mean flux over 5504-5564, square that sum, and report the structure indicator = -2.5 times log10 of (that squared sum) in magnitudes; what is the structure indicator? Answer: -8.43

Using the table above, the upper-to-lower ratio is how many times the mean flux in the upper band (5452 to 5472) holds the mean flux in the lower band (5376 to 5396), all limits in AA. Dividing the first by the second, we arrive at 0.95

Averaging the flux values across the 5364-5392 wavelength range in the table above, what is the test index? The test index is 25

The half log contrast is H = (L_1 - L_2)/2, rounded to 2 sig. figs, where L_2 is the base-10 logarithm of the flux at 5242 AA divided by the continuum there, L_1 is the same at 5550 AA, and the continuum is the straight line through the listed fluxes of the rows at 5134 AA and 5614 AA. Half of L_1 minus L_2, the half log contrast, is -0.018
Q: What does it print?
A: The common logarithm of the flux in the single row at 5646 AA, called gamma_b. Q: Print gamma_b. 1.45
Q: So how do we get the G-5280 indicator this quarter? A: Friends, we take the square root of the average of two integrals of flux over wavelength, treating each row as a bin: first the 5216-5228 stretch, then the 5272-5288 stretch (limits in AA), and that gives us 17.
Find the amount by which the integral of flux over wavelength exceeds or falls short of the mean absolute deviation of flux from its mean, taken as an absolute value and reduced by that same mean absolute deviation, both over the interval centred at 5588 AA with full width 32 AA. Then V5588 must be 800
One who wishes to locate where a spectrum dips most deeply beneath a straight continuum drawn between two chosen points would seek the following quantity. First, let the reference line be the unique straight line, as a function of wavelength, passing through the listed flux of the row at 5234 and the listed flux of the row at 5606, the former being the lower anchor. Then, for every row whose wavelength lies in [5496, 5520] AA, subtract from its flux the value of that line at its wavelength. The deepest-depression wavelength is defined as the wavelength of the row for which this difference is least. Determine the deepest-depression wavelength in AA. 5514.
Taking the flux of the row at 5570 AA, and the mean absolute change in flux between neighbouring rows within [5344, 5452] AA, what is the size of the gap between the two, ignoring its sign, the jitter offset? 24.4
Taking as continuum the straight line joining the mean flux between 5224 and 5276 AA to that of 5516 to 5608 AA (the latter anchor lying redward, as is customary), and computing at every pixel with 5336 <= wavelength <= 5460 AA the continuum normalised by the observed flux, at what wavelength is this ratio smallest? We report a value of 5418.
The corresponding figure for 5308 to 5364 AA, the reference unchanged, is 5310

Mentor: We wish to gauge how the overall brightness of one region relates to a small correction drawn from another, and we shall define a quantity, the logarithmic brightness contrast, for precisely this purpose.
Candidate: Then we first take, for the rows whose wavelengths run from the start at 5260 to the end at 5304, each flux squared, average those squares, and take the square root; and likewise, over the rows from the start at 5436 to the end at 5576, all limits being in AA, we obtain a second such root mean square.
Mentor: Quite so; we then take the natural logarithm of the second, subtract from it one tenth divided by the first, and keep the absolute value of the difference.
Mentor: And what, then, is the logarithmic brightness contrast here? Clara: 3.23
